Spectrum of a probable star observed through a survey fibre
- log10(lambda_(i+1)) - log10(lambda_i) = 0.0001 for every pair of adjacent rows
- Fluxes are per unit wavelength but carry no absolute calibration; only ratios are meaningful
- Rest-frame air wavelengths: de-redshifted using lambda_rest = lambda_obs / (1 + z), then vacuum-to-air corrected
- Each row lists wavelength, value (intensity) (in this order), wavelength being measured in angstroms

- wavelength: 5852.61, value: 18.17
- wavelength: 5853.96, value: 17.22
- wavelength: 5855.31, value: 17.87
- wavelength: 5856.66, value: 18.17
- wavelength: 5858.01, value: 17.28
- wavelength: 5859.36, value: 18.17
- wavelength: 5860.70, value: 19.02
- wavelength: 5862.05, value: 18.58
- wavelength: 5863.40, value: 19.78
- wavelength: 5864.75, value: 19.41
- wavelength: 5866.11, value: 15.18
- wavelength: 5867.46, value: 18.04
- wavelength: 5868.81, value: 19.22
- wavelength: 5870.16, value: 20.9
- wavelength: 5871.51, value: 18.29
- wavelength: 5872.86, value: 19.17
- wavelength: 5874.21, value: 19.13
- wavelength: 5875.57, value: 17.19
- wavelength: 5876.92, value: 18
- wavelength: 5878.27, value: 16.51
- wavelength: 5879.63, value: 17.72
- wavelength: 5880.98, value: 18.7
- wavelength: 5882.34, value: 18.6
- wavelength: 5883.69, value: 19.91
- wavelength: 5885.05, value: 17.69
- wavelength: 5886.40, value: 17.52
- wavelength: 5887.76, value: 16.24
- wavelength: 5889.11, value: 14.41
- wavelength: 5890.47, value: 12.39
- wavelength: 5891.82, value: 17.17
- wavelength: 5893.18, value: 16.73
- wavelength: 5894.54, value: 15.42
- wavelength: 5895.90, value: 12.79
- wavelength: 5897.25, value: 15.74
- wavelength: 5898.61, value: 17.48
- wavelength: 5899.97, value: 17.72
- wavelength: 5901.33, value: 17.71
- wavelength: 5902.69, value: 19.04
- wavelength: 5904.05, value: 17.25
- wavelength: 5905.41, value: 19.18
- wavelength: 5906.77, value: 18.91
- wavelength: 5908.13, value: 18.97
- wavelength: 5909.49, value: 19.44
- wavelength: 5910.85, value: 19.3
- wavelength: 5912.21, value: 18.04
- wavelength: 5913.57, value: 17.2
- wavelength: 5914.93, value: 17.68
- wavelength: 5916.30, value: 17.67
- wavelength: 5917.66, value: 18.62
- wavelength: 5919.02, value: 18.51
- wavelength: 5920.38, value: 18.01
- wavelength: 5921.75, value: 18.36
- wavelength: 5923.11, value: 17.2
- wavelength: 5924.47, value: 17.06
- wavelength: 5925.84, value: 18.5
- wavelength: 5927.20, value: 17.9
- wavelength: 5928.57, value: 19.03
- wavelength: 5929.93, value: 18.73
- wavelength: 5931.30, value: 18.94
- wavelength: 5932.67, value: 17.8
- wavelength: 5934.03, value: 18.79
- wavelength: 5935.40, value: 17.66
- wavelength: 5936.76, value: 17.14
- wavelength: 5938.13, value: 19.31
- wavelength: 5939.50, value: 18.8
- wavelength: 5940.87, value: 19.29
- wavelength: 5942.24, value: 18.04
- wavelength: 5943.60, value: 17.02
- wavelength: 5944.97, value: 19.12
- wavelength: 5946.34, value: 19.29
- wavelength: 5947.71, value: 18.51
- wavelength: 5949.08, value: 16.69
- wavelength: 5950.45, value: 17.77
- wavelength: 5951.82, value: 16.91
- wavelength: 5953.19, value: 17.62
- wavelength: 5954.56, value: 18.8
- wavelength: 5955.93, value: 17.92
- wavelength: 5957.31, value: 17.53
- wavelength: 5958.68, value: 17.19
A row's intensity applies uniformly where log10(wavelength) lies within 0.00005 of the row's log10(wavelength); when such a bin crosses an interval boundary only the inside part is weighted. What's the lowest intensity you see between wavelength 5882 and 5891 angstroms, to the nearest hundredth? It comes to 12.39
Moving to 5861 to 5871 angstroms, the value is 15.18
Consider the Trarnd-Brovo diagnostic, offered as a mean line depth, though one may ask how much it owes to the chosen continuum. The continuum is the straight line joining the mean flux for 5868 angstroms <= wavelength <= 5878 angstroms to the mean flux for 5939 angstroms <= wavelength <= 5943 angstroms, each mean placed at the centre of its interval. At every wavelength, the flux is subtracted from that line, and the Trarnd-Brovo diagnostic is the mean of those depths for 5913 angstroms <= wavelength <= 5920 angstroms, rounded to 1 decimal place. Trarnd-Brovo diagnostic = 0.8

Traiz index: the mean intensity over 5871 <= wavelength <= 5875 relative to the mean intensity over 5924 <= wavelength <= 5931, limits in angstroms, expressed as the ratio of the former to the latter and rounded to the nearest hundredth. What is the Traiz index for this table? 1.03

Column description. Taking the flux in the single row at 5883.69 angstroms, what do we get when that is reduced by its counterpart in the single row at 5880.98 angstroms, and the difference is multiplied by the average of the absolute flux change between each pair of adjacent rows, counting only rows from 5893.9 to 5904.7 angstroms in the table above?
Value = 1.8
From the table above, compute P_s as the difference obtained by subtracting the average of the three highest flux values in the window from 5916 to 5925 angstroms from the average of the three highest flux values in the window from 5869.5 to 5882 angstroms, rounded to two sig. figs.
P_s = 1.2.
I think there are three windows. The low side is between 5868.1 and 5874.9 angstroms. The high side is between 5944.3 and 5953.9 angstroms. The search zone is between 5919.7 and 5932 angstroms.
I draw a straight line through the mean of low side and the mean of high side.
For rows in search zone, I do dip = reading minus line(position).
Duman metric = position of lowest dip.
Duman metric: 5924.47 angstroms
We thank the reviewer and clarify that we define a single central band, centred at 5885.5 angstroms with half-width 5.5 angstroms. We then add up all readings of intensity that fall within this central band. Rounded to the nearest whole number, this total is 135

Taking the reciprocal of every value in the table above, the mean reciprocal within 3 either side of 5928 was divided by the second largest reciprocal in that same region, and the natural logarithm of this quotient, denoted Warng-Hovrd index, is -0.002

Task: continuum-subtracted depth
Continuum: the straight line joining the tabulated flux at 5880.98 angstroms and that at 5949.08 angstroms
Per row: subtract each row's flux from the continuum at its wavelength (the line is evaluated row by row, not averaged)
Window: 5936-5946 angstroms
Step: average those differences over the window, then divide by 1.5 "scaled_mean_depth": -1.0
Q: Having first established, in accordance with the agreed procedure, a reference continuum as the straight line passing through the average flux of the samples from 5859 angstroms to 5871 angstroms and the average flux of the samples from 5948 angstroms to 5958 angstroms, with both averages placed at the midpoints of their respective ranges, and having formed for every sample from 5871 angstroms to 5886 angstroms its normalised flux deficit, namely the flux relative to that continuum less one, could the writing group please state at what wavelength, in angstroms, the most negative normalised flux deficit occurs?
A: 5878.27 angstroms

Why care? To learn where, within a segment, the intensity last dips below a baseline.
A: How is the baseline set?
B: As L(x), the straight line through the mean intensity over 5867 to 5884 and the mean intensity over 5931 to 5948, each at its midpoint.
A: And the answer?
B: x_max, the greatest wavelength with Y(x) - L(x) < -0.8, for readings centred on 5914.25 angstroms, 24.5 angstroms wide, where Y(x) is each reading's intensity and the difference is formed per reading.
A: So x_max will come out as 5924.47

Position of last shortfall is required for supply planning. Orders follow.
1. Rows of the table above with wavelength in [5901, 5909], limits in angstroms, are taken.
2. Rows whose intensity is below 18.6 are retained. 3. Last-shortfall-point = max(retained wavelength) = 5904.05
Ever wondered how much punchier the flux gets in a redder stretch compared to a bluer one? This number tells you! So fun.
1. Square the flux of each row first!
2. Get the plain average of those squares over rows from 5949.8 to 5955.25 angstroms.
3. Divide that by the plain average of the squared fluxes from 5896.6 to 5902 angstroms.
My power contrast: 1.07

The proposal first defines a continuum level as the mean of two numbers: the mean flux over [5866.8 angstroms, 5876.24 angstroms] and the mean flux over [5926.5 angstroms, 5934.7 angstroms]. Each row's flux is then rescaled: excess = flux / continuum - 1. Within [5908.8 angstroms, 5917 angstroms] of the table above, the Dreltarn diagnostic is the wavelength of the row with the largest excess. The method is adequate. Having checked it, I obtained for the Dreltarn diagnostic 5909.49 angstroms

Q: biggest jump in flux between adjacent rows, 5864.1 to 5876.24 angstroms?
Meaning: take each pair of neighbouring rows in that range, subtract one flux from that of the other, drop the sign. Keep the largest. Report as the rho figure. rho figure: 4.2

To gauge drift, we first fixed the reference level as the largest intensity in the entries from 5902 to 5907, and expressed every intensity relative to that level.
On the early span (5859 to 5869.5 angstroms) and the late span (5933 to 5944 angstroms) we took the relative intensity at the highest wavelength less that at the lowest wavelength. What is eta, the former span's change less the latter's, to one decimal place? 2.8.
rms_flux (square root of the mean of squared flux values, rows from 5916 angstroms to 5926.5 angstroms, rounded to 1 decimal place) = 18.0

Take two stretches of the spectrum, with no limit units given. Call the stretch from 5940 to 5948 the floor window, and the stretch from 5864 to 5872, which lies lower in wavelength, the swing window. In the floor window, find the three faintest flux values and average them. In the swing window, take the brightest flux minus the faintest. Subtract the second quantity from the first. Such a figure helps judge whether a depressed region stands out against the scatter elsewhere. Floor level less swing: 12.1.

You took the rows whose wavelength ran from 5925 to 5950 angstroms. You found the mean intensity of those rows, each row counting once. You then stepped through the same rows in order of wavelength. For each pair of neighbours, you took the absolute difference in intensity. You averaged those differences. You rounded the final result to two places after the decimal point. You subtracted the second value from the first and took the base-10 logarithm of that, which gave 1.24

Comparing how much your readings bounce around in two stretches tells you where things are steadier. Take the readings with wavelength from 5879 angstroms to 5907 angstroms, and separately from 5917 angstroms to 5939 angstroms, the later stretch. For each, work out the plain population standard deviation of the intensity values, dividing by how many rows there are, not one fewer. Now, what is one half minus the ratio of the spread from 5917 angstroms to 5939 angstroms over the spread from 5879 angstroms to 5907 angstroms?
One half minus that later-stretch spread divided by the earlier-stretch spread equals 0.15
